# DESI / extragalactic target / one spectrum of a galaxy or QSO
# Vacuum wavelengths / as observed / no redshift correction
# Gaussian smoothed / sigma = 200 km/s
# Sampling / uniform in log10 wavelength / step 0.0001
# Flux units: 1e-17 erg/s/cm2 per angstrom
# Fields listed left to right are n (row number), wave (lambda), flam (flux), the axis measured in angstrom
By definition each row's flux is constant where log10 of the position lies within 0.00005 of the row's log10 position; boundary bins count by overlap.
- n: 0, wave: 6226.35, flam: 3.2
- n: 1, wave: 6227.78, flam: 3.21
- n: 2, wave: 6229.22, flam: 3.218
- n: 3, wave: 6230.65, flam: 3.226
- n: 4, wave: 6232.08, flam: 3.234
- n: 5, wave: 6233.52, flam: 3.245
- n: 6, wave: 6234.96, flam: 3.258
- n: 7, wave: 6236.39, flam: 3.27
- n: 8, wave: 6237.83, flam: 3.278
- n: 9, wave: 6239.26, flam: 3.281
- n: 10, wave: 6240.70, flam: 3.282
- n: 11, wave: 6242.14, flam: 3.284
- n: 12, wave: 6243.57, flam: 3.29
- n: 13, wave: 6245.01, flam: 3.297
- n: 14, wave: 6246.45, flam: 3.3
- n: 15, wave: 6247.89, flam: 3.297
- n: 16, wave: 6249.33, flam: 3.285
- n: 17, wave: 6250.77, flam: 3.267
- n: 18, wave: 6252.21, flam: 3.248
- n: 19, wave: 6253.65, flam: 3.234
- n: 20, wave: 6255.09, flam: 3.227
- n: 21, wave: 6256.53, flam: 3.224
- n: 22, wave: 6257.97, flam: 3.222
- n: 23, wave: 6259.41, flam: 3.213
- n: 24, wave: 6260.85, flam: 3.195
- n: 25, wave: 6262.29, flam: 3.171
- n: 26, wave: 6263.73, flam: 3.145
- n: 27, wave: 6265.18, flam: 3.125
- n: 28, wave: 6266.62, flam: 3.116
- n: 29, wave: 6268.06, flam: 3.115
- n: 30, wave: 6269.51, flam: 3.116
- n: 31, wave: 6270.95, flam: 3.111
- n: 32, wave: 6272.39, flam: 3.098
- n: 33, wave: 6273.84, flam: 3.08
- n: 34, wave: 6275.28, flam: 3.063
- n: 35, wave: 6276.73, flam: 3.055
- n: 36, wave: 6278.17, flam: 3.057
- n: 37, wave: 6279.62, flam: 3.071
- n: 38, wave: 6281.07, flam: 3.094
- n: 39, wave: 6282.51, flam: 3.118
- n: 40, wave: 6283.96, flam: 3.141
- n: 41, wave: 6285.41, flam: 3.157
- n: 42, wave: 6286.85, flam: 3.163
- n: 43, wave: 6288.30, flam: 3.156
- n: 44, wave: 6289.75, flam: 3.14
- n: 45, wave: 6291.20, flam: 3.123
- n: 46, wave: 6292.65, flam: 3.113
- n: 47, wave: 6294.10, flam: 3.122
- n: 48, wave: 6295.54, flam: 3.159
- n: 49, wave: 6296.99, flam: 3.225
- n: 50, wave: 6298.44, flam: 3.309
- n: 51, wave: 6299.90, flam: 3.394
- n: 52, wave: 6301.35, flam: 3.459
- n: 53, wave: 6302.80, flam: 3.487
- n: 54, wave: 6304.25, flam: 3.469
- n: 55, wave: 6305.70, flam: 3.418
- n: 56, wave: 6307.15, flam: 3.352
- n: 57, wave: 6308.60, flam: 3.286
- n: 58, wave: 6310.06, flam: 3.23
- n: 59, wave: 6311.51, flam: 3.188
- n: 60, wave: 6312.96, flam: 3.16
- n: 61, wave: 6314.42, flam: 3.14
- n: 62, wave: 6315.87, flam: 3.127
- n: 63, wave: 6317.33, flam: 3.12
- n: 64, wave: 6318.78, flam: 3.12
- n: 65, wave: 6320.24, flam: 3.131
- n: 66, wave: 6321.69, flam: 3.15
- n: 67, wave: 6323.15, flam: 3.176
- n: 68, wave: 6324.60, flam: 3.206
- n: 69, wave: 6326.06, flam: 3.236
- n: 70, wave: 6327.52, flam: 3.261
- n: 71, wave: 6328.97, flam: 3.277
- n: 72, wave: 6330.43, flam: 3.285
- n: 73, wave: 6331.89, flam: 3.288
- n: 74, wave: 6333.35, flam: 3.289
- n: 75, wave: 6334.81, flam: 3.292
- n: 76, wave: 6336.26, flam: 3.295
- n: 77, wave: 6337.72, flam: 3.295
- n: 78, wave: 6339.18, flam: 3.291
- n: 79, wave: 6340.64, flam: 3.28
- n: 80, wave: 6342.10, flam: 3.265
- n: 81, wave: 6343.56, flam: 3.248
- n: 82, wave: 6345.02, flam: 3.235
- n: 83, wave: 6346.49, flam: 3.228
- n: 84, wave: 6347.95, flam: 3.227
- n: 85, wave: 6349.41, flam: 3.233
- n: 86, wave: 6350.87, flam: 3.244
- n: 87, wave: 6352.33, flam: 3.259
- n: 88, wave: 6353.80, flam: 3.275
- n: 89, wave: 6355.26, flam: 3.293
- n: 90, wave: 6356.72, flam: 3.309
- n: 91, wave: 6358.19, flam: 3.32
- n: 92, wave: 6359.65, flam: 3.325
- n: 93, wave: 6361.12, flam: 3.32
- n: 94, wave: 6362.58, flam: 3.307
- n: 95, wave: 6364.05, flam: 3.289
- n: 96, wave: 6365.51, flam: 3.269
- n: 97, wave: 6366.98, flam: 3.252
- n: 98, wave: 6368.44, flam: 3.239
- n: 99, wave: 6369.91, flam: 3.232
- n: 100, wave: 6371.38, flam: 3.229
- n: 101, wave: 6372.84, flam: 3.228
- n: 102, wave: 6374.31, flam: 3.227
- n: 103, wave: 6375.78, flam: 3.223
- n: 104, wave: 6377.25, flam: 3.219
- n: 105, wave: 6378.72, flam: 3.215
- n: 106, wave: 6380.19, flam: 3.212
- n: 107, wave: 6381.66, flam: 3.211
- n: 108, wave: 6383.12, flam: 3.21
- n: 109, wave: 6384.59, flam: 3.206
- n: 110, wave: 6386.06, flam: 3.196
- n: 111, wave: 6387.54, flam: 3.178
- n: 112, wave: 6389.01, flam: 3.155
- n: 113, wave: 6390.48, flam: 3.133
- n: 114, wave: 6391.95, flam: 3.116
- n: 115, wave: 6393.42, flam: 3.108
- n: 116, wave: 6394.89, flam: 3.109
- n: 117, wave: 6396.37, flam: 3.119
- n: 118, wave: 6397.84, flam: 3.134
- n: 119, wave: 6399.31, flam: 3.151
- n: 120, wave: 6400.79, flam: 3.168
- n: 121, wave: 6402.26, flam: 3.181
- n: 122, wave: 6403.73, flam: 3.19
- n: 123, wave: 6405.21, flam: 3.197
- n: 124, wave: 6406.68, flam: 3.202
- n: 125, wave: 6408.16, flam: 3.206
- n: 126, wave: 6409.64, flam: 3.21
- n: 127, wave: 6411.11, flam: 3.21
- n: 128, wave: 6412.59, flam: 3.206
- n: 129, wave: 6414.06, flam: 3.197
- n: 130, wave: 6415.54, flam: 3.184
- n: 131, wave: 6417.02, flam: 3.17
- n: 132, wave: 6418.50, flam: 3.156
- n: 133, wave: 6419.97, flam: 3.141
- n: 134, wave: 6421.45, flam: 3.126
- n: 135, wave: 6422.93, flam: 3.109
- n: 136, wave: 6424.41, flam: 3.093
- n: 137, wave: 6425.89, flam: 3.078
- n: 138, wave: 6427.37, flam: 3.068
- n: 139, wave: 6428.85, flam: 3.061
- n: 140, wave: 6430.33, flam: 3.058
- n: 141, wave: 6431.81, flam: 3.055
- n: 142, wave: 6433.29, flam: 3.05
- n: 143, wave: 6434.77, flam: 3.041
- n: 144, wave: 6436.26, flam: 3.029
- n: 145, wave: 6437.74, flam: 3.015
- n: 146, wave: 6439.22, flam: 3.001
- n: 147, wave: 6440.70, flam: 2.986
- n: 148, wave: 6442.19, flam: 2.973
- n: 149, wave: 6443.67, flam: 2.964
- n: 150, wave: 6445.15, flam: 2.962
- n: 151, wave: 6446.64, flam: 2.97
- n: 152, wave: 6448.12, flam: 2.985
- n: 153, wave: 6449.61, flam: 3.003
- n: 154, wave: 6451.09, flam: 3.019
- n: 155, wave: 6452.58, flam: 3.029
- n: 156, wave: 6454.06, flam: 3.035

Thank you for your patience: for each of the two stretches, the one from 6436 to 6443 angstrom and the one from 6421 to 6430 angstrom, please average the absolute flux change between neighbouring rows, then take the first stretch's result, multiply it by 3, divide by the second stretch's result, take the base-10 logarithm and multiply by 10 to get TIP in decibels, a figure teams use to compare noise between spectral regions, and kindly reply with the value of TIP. 5.1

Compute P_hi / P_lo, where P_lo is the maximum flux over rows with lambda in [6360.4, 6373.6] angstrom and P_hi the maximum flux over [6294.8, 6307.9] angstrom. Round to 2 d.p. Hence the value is 1.05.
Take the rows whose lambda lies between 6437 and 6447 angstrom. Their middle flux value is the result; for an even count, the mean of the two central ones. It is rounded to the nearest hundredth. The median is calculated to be 2.97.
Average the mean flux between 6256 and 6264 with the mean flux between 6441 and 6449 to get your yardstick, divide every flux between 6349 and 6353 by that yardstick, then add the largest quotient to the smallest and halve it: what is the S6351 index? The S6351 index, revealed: 1.05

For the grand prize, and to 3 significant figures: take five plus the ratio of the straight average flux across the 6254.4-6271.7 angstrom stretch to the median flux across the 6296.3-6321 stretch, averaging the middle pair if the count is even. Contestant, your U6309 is 5.98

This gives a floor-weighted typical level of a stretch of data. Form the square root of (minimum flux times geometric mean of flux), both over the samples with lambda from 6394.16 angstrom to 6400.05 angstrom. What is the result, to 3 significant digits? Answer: 3.12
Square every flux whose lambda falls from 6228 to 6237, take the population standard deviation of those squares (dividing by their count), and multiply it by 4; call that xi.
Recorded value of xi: 0.47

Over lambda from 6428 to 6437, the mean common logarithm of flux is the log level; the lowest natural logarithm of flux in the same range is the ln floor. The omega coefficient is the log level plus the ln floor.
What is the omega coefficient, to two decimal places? 1.59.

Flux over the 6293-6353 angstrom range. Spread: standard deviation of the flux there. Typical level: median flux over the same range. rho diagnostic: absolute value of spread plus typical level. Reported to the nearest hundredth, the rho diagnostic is 3.34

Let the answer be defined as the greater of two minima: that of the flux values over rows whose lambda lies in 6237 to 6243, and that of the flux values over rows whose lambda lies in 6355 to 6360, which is 3.293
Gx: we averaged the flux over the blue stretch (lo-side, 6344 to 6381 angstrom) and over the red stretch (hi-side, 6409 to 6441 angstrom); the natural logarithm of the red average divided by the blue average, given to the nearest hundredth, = -0.05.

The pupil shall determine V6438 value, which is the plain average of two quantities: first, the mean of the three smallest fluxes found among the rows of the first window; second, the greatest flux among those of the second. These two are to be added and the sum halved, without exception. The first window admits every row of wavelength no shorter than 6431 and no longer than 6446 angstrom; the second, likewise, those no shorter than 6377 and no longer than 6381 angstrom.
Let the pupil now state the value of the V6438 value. 3.09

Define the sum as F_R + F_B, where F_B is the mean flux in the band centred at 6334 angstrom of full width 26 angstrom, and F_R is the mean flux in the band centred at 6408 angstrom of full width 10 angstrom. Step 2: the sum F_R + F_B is 6.46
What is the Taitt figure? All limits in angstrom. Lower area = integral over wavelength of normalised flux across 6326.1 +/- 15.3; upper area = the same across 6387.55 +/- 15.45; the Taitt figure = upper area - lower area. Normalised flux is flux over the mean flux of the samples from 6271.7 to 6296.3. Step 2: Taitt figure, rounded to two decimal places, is -0.12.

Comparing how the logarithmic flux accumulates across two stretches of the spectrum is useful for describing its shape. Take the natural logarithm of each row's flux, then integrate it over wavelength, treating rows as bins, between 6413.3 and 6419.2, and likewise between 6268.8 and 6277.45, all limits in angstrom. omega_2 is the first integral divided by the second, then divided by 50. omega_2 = 0.014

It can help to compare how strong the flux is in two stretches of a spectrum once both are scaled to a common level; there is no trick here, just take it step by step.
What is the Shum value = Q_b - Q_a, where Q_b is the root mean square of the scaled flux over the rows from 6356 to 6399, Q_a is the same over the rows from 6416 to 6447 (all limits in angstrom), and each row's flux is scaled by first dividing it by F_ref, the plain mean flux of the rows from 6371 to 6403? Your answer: 0.05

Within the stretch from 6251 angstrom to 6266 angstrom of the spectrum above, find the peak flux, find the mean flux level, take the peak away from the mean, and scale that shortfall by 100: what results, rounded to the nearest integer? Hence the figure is -5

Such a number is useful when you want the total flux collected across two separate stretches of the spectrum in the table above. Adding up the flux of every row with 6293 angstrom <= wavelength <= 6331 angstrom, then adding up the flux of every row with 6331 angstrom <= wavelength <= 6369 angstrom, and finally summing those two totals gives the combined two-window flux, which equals 170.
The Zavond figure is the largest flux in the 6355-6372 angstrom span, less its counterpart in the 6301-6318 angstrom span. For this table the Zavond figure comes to -0.16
